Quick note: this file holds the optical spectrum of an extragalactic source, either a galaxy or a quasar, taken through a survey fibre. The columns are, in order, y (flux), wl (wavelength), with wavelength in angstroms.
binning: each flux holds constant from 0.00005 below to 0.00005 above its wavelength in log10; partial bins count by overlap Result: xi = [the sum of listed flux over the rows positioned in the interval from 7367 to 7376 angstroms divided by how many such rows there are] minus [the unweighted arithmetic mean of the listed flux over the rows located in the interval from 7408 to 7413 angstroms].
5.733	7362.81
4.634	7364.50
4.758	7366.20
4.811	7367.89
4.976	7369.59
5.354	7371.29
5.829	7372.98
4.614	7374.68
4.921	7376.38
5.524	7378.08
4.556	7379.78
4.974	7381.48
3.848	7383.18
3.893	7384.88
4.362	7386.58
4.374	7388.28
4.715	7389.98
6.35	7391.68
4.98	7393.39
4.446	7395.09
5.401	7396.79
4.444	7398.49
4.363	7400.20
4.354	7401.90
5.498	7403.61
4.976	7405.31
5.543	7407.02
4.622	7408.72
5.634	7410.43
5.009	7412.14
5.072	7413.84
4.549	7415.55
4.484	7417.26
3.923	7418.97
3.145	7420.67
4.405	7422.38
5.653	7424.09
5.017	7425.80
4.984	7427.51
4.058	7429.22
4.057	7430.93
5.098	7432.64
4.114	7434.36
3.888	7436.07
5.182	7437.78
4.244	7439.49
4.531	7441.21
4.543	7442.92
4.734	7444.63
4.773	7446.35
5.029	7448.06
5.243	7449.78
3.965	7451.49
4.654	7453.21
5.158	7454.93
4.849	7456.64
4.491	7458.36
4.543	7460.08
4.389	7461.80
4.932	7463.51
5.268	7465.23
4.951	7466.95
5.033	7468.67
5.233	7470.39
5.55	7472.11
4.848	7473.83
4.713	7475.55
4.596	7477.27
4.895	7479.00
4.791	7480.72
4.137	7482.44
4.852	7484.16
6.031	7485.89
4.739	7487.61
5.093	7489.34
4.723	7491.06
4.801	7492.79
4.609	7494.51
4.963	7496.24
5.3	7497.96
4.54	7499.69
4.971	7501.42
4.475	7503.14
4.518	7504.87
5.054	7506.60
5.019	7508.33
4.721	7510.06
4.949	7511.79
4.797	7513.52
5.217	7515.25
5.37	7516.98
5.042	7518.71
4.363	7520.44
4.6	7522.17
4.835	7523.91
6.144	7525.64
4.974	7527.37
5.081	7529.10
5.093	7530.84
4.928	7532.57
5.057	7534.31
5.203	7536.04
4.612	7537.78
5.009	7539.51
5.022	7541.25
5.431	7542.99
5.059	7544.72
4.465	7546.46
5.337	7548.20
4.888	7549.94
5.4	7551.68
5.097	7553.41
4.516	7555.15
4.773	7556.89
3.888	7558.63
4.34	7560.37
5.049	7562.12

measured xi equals 0.03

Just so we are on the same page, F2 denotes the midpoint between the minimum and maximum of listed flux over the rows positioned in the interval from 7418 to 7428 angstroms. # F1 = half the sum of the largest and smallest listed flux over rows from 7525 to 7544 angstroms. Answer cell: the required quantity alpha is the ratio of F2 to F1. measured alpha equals 0.82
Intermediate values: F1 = 5.4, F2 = 4.4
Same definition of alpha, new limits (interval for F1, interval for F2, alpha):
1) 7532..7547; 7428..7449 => 0.92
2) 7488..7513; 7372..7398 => 1.04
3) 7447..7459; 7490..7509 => 1.06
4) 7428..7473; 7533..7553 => 1.05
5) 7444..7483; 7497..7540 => 1.10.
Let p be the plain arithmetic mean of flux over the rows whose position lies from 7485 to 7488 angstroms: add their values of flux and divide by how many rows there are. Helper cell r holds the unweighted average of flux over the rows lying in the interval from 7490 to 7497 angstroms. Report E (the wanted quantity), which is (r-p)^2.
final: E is 0.4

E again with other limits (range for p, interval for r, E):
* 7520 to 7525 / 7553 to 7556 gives 0.0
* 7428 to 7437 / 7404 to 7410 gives 0.6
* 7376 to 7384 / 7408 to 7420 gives 0.0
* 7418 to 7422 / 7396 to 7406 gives 1.7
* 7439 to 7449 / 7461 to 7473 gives 0.2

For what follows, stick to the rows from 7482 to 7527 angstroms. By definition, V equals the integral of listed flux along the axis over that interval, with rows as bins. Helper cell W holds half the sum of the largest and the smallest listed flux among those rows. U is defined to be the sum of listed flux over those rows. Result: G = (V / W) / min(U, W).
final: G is 8.39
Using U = 128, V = 222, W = 5.14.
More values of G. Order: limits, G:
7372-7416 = 8.26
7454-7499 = 8.53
